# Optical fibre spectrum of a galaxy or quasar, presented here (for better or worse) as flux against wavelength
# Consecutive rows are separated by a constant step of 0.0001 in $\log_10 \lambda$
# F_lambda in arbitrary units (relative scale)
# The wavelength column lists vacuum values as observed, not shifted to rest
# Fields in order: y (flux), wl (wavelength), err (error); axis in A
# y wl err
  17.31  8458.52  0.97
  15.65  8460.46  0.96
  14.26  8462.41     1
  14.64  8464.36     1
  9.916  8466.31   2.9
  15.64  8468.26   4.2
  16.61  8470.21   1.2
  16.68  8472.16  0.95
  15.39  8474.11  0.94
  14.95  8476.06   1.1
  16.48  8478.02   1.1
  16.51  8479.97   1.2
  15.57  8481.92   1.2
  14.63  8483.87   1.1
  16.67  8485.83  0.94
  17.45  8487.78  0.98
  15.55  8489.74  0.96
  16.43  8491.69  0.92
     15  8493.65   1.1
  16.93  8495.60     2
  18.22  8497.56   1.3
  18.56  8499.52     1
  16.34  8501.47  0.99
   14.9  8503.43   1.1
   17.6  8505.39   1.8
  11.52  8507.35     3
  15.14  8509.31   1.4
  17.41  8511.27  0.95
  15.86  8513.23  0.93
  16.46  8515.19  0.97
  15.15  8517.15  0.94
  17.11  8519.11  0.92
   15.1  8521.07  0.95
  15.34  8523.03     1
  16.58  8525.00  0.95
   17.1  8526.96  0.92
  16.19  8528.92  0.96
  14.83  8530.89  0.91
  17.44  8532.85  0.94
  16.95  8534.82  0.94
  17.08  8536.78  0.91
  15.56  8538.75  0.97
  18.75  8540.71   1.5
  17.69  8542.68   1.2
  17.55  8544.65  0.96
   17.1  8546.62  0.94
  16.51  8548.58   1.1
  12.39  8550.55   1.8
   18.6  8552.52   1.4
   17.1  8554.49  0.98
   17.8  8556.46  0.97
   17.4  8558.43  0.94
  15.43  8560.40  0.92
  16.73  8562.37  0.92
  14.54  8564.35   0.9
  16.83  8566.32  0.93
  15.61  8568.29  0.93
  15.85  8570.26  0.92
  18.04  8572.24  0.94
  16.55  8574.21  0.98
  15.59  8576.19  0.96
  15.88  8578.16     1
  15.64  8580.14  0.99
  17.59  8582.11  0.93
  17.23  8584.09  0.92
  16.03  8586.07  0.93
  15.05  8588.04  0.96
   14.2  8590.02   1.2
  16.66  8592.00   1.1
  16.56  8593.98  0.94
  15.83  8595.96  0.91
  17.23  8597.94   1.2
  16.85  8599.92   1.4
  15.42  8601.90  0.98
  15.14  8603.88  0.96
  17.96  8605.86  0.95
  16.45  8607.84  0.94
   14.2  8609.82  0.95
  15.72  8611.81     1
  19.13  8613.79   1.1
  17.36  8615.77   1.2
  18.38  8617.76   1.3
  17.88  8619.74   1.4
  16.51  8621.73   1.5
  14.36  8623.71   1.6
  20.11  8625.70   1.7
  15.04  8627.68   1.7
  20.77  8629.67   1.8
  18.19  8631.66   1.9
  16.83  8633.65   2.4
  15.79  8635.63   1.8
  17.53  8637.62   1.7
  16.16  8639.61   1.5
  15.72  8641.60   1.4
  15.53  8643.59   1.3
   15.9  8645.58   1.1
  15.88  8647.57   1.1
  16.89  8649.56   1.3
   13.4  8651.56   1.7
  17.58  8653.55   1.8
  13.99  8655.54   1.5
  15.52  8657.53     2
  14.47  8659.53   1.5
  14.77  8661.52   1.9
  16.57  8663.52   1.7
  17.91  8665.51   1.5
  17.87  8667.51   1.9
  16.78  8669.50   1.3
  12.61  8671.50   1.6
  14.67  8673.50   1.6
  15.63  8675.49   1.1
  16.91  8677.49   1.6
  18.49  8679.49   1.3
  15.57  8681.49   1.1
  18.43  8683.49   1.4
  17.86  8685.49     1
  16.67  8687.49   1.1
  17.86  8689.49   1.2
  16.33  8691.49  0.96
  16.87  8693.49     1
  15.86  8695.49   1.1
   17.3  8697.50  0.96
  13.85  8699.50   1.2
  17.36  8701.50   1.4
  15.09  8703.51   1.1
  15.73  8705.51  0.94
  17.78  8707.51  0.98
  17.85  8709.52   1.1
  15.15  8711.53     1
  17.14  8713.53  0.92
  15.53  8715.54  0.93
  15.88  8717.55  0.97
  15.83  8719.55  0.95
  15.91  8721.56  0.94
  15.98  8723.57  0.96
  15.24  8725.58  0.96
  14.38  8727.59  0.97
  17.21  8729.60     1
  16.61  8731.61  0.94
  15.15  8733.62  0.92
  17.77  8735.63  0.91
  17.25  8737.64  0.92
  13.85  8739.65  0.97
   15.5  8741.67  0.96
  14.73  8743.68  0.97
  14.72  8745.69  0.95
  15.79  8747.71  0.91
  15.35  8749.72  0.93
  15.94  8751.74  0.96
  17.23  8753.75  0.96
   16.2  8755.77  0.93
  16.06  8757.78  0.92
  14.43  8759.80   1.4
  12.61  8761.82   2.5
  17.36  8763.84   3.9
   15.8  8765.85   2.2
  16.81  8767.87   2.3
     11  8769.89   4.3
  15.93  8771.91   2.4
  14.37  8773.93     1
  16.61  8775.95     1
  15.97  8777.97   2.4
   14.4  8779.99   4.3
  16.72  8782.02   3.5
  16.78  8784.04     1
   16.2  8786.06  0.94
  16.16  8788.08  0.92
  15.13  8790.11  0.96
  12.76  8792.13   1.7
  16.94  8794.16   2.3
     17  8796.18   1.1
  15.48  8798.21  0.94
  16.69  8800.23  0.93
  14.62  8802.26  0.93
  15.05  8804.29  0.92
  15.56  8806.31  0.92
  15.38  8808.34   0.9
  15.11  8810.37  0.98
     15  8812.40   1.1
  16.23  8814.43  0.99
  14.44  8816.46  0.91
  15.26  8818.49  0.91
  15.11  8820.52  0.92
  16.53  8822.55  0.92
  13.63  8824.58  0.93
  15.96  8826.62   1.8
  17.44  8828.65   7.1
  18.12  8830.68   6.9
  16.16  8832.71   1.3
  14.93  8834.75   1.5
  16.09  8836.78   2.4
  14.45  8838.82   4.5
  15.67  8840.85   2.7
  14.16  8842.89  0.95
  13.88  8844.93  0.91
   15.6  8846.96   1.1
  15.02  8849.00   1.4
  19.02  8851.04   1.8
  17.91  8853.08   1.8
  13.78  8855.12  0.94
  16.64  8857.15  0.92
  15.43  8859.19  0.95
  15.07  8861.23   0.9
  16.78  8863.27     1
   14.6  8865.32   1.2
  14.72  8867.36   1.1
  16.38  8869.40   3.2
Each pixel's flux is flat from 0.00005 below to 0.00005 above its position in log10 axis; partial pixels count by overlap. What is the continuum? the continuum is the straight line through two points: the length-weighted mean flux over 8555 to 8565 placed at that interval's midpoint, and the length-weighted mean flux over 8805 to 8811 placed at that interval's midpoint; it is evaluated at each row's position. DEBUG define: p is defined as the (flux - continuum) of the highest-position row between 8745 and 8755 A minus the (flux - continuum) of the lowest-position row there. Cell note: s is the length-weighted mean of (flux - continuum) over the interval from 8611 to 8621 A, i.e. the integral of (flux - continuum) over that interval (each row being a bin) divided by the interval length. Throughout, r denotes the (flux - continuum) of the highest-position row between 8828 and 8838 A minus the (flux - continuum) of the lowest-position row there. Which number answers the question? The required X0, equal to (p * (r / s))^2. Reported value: 5.1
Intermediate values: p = 2.5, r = -1.3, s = 1.5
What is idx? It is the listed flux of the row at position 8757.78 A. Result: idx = 16.06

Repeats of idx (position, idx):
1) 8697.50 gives 17.3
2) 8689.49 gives 17.86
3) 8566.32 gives 16.83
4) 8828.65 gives 17.44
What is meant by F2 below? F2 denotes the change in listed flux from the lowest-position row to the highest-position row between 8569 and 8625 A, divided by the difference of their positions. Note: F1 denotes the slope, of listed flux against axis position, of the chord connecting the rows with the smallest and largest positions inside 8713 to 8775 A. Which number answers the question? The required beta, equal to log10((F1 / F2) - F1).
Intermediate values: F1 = -0.05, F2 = -0.03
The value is 0.2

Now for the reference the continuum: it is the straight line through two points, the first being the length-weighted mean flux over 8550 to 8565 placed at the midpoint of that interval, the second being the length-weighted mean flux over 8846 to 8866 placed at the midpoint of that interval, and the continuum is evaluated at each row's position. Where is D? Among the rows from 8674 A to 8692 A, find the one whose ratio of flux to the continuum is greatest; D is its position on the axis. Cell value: 8679.49 A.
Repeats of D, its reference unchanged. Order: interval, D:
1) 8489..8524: 8499.52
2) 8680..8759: 8683.49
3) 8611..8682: 8629.67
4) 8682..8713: 8683.49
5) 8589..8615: 8613.79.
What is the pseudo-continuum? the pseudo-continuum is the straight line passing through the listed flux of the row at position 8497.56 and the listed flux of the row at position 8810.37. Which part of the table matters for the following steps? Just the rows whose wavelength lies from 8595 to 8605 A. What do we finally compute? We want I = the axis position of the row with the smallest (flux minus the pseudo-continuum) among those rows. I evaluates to 8603.88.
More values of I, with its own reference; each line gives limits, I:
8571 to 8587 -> 8576.19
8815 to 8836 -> 8824.58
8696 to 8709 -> 8699.50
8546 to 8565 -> 8550.55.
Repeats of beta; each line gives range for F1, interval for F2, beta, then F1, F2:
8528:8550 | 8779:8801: -0.9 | 0.02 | 0.11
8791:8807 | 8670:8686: -0.5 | 0.20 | 0.38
